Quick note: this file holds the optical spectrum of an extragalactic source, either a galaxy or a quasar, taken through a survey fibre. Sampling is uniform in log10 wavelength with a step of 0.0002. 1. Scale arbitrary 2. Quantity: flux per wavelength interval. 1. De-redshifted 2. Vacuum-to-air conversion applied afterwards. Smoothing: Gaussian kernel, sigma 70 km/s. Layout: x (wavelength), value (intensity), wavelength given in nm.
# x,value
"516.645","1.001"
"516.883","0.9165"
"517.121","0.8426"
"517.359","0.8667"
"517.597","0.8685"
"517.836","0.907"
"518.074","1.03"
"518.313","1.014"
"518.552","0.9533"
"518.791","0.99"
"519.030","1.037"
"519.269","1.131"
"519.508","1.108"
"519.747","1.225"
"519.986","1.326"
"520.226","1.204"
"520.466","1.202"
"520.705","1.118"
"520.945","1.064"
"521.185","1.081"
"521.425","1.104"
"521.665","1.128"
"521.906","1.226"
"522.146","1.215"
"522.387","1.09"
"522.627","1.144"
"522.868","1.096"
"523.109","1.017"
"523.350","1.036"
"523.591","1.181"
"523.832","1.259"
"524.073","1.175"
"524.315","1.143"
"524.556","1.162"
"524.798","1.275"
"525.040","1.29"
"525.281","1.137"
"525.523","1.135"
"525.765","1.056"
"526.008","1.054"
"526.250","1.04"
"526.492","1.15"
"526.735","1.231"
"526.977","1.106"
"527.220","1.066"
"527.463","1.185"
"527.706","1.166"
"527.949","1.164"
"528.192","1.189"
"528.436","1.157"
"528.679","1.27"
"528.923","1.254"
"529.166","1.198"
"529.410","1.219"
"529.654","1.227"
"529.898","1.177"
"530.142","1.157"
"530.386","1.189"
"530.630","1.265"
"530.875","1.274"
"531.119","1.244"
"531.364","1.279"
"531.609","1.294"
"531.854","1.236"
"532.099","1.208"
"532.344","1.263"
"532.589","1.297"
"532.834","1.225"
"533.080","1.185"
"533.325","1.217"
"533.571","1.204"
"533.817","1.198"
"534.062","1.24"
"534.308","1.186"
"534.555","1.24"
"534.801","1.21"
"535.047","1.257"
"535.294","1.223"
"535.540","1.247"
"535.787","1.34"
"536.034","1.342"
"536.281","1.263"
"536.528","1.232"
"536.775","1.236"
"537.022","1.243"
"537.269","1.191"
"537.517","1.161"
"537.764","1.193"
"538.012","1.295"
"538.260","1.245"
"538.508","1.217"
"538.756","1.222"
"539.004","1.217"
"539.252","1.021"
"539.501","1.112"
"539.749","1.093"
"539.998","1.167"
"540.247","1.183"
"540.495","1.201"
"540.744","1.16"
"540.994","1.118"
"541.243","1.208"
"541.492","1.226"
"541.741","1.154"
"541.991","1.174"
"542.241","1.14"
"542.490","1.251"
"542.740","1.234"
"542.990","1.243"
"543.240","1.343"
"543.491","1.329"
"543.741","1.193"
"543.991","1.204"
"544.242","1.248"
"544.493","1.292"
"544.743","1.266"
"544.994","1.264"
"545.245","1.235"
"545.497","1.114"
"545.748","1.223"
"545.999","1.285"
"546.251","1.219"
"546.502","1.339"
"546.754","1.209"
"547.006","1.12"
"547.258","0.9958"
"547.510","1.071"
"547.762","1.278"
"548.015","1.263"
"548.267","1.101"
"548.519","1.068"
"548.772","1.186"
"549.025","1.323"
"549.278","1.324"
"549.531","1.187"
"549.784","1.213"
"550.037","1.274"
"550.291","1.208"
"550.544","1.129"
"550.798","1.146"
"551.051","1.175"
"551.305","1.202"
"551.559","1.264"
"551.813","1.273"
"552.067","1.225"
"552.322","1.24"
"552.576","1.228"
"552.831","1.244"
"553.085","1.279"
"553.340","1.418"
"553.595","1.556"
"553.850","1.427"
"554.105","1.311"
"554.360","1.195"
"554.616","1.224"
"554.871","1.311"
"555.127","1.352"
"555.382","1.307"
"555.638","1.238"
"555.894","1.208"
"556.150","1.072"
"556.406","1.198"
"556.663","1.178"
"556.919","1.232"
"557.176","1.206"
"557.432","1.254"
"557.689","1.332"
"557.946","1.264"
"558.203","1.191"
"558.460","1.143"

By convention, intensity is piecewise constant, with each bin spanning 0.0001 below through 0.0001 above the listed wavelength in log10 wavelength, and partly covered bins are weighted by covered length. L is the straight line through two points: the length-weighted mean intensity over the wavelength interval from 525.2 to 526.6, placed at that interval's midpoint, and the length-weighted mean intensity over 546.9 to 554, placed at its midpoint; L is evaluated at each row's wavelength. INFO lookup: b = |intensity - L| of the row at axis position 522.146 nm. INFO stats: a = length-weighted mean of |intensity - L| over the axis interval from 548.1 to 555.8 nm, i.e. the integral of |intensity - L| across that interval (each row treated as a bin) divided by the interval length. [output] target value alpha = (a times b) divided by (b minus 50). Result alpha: -0.0002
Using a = 0.07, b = 0.14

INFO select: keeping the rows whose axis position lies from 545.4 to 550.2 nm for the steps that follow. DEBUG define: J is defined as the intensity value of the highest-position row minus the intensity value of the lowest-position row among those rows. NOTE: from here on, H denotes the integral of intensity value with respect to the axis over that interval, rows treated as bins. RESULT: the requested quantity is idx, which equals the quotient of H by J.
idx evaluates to 36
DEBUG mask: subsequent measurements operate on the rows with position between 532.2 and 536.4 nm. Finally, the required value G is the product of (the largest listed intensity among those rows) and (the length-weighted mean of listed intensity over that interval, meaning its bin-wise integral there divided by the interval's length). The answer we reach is 1.67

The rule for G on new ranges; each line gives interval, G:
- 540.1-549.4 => 1.63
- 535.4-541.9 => 1.61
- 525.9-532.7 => 1.55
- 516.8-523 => 1.42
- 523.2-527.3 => 1.48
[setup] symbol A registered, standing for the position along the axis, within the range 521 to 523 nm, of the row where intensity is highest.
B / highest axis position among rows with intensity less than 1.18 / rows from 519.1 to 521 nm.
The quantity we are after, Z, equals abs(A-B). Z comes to 0.96 nm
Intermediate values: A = 521.906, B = 520.945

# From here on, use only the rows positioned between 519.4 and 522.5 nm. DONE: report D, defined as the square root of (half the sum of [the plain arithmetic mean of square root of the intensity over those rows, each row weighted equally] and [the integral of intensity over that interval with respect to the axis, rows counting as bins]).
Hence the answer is 1.5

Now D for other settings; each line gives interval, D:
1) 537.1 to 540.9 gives 1.7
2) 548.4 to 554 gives 2.0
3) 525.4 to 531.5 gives 2.0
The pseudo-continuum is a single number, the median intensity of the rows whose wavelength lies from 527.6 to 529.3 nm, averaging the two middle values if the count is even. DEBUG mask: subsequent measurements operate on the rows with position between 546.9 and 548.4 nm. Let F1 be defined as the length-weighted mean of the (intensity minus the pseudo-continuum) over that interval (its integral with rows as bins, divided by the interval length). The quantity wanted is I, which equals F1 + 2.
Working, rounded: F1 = -0.05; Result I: 1.95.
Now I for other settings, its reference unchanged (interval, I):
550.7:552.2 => 2.03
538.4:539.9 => 1.96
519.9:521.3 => 1.97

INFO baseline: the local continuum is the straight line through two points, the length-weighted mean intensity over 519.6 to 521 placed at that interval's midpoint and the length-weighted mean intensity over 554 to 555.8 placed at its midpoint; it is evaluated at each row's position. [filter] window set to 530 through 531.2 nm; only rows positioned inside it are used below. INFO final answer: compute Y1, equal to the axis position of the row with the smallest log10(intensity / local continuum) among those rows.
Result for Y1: 530.142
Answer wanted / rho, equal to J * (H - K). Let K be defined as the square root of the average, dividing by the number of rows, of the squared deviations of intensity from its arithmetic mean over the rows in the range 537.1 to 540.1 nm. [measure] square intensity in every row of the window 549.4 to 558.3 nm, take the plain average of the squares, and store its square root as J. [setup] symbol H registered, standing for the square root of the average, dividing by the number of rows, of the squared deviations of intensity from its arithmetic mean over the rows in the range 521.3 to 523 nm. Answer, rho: -0.024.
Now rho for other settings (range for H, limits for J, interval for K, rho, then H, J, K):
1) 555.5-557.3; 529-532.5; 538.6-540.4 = -0.020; 0.052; 1.231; 0.068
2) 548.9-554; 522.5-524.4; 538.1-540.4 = 0.035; 0.101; 1.134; 0.070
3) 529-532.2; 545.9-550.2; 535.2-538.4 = -0.013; 0.040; 1.207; 0.052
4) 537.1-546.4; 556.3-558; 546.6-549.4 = -0.052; 0.066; 1.239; 0.107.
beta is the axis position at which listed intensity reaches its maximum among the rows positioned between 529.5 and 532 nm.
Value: 531.609 nm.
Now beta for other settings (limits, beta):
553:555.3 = 553.595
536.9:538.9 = 538.012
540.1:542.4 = 541.492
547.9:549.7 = 549.278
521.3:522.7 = 521.906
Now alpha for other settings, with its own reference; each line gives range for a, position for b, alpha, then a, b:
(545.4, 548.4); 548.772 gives -0.0001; 0.08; 0.03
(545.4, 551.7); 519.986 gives -0.0004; 0.07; 0.27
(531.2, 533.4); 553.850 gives -0.0004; 0.12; 0.18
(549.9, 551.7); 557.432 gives 0.0000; 0.05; 0.01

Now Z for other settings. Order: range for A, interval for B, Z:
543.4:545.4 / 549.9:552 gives 7.56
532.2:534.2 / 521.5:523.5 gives 9.24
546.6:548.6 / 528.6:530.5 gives 17.62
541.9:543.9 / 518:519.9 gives 23.73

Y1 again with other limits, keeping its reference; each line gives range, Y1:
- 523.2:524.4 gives 523.350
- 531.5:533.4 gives 533.080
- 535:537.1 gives 535.294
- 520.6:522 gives 520.945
